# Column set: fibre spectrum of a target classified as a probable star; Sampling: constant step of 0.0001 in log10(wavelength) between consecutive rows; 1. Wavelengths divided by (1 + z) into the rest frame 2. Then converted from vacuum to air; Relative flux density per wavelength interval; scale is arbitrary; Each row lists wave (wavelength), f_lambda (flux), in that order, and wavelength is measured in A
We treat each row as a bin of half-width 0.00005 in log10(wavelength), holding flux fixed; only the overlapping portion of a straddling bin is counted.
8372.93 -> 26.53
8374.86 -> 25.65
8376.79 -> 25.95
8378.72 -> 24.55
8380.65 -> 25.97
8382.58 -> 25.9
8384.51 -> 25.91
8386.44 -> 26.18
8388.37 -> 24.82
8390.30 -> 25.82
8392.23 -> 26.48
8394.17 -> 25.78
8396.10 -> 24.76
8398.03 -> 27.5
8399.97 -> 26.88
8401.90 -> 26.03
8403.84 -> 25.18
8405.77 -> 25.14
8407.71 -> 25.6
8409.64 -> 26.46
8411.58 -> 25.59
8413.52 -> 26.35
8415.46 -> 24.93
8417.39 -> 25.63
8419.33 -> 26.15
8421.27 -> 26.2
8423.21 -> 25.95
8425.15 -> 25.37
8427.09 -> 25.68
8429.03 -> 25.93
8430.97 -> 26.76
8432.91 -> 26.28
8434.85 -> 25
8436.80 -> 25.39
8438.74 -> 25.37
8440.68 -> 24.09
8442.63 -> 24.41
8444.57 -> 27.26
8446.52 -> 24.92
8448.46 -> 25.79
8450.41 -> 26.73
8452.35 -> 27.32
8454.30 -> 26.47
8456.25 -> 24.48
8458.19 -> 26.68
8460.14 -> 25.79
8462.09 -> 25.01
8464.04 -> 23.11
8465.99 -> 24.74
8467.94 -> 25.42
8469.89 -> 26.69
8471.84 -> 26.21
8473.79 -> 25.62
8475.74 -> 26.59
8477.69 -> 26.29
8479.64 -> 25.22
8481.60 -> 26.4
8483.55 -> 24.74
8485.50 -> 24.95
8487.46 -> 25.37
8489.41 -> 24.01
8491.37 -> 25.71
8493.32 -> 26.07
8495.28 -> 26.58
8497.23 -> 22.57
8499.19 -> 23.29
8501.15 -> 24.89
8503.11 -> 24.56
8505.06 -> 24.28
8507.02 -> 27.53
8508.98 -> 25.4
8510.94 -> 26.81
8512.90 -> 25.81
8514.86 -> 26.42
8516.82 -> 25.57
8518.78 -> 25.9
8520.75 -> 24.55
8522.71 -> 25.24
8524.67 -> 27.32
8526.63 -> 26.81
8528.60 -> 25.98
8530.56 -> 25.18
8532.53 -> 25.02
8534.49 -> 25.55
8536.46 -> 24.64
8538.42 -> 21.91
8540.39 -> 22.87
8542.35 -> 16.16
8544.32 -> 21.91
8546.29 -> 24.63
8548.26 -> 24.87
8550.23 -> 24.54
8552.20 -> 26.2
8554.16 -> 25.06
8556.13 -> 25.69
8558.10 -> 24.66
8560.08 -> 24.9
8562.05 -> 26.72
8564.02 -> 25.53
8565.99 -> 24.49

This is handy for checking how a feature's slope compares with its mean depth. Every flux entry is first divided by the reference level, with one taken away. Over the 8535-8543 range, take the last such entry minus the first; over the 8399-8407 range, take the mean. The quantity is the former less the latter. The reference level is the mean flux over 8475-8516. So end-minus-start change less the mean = -0.35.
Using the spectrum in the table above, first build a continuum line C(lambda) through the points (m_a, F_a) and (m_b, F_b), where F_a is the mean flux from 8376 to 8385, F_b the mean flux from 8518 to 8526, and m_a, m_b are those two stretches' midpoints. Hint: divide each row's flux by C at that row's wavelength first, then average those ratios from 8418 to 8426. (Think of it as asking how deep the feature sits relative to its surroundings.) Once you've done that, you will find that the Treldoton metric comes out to 1.01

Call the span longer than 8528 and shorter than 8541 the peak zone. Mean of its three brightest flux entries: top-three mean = 25.6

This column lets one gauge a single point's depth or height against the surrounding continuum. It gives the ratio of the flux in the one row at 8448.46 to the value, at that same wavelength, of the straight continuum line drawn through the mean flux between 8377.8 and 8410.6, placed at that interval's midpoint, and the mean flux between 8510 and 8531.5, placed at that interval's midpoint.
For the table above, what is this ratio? 1.00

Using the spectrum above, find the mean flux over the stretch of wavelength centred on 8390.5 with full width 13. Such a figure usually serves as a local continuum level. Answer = 25.7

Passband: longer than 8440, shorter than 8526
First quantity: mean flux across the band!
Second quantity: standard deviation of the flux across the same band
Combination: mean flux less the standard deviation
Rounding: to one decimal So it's 24.4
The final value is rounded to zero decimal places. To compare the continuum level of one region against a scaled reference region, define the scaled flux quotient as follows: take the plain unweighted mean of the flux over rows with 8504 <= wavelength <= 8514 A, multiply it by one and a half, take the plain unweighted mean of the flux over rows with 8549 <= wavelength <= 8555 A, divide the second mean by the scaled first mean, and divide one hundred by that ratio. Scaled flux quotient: 154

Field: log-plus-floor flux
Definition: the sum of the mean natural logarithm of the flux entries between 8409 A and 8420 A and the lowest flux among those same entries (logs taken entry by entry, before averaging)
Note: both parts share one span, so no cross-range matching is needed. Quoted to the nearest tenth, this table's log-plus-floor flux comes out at 28.2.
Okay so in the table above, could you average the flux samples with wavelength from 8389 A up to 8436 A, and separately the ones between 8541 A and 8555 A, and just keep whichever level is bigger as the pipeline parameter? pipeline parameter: 25.9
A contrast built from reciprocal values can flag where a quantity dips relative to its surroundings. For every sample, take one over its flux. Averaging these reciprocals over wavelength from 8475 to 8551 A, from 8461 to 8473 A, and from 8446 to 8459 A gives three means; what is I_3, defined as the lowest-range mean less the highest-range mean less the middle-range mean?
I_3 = -0.0418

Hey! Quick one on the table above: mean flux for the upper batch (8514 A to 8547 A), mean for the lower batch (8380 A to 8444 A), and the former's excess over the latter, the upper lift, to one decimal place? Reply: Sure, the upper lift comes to -1.3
